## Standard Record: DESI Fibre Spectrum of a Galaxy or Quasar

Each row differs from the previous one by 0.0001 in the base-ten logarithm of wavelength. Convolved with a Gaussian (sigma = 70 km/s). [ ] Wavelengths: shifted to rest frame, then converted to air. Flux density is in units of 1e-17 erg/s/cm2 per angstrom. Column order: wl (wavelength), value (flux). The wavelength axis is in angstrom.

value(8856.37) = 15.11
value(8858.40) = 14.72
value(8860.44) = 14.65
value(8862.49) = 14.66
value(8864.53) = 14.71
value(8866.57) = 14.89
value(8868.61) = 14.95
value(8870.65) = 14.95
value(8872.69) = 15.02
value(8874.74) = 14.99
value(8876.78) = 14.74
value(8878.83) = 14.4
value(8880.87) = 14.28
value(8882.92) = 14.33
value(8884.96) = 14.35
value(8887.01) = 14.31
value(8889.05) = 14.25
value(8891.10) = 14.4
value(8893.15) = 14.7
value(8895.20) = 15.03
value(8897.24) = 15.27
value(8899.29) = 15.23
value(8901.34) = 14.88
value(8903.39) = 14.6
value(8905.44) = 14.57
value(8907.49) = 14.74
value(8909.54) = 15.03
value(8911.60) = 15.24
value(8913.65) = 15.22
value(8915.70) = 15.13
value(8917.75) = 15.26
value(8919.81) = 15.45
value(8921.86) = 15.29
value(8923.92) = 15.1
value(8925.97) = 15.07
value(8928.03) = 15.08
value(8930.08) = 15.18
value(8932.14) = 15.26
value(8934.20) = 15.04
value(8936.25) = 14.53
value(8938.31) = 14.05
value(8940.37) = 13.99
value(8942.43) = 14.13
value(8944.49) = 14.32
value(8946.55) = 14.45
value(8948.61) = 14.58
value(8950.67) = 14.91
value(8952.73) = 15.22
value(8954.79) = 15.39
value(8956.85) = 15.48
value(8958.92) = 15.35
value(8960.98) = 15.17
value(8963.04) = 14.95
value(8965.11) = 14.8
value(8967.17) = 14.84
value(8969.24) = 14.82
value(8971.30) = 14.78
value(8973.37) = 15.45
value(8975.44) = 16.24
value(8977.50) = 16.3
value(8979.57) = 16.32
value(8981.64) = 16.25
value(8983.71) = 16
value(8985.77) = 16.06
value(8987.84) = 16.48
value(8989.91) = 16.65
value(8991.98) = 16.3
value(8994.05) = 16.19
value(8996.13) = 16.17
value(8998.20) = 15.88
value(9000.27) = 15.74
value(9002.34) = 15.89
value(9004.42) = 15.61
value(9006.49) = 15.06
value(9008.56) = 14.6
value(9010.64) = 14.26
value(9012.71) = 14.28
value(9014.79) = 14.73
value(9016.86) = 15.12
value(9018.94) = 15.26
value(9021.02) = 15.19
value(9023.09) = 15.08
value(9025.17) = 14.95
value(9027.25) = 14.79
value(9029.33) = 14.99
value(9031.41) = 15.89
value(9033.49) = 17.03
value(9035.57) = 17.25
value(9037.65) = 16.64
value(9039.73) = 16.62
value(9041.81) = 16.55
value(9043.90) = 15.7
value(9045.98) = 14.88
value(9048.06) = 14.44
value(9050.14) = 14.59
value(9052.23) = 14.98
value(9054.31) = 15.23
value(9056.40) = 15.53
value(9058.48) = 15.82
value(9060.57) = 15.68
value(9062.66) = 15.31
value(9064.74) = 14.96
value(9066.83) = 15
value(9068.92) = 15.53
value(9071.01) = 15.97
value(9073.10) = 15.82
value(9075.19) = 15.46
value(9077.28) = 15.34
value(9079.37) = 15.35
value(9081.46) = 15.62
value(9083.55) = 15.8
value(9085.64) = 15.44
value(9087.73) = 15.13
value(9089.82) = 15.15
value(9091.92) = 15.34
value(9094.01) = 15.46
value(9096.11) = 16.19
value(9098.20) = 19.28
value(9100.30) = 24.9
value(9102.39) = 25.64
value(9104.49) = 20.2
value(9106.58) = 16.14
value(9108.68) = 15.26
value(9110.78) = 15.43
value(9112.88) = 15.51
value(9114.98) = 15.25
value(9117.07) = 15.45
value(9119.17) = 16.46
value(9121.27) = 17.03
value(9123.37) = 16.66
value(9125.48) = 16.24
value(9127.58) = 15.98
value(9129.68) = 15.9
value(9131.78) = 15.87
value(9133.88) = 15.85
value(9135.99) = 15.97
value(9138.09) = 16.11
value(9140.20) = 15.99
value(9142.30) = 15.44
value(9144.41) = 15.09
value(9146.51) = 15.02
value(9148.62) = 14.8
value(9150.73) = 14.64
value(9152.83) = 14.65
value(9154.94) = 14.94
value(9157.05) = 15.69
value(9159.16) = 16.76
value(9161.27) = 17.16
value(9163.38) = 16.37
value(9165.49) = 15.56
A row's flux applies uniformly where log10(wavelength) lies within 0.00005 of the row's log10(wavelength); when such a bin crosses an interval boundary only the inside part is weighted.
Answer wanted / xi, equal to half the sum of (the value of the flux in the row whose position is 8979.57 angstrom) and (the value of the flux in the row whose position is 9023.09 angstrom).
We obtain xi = 15.7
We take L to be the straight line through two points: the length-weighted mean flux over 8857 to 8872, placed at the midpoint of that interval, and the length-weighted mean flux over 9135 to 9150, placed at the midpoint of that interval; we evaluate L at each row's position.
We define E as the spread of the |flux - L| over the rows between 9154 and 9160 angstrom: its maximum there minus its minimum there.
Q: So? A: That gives 1.1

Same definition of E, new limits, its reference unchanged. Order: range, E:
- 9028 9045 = 1.8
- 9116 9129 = 1.6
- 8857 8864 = 0.1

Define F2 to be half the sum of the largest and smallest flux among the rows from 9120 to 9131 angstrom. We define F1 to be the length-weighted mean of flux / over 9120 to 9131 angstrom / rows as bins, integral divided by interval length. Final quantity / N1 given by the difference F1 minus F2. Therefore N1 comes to -0.117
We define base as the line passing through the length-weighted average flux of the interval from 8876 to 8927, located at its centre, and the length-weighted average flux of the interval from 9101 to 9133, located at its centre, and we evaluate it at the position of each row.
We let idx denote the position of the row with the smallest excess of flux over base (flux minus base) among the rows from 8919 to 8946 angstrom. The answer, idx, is 8940.37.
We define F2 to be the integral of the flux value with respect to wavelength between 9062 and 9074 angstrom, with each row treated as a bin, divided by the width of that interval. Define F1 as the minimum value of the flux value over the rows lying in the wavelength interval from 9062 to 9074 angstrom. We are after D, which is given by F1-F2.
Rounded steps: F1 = 14.96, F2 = 15.4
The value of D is -0.5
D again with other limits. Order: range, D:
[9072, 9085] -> -0.2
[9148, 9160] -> -0.6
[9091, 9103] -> -4.0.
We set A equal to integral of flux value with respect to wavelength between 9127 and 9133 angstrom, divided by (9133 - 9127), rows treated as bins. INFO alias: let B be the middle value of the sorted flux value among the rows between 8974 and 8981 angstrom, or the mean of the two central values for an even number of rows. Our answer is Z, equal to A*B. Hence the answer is 260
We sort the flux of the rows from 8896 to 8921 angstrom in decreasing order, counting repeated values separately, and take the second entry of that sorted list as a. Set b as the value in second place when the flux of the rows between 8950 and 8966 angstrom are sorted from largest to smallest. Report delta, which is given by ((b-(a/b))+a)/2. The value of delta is 14.8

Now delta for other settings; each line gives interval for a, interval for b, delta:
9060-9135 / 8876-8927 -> 19.3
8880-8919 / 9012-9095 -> 15.7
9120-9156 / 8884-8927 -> 15.4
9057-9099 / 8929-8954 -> 15.2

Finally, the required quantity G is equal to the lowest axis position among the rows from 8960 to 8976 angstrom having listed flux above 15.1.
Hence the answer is 8960.98 angstrom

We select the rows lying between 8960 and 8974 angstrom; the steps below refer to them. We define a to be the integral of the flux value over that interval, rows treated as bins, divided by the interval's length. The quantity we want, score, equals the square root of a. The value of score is 3.87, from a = 14.96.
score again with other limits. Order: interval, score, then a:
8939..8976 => 3.86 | 14.91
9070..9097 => 3.94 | 15.54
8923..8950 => 3.83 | 14.68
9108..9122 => 3.97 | 15.76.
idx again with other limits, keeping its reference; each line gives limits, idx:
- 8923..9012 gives 9010.64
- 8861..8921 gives 8889.05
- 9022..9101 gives 9048.06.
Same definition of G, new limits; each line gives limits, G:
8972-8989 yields 8973.37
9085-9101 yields 9085.64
